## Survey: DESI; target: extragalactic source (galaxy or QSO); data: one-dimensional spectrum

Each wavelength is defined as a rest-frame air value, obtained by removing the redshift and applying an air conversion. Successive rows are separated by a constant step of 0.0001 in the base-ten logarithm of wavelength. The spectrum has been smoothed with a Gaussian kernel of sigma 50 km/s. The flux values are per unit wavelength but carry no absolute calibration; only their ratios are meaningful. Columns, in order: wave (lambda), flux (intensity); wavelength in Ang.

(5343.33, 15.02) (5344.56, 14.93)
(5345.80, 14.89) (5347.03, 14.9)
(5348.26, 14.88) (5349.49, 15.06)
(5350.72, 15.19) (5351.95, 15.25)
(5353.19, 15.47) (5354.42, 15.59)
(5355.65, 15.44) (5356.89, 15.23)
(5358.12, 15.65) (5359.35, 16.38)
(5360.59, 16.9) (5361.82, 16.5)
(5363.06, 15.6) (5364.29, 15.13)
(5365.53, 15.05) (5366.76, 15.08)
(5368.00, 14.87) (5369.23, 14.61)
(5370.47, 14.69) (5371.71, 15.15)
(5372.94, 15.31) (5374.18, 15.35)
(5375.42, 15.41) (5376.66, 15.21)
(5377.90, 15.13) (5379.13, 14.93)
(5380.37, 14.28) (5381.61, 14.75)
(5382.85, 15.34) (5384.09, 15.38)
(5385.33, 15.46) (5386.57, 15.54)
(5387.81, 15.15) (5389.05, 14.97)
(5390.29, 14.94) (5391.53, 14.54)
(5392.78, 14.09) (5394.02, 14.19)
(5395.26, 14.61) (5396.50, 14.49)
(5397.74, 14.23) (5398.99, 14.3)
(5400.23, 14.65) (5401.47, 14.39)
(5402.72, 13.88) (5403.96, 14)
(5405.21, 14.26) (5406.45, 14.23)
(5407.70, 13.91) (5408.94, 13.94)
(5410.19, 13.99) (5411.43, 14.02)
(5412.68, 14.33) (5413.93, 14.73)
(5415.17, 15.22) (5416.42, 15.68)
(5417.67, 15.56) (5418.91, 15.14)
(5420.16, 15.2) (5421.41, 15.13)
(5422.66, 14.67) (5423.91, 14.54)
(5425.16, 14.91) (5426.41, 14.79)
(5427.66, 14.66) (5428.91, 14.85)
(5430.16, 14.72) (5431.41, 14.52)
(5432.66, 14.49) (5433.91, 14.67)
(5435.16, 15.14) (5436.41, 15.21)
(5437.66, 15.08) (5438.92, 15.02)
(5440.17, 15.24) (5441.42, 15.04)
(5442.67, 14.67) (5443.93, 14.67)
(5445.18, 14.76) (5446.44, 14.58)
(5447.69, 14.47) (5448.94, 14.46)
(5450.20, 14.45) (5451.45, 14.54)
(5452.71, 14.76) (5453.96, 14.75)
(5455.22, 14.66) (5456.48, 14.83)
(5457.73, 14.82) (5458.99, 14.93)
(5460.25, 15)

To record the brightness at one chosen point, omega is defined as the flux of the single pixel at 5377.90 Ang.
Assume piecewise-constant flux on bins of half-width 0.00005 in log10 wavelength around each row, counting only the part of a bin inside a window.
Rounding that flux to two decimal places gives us 15.13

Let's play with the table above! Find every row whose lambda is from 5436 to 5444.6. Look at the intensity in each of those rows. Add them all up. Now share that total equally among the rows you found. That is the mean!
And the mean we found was 15.0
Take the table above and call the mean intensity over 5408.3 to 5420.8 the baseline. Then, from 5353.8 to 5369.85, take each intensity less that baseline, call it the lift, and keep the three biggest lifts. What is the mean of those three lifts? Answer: 1.8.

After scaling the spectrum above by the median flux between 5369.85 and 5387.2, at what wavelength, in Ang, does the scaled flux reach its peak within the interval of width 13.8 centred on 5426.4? 5420.16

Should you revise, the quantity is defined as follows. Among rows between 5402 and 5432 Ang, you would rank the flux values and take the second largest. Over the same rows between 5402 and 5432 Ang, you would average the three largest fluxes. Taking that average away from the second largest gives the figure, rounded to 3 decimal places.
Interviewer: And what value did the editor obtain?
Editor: 0.073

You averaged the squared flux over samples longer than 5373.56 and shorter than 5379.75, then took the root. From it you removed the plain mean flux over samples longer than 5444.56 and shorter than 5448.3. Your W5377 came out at 0.6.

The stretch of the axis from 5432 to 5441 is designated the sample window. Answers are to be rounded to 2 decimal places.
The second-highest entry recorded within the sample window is 15.21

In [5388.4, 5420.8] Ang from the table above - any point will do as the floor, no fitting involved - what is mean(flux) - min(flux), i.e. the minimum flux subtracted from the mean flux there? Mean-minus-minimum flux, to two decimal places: 0.64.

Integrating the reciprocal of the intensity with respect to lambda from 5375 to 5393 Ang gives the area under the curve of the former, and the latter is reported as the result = 1.2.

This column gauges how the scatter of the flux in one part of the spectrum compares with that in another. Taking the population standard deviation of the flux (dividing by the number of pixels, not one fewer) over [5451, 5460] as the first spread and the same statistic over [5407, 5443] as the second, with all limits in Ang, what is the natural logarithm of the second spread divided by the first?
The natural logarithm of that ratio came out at 1.4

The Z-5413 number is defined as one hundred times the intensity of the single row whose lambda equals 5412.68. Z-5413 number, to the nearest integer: 1433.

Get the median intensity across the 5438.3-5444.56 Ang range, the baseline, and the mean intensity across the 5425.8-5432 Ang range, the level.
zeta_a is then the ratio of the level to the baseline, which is 0.98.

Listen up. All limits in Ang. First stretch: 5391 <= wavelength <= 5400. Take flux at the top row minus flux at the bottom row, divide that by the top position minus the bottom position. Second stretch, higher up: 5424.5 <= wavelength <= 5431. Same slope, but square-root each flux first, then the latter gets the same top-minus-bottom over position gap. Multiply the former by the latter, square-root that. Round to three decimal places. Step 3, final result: 0.013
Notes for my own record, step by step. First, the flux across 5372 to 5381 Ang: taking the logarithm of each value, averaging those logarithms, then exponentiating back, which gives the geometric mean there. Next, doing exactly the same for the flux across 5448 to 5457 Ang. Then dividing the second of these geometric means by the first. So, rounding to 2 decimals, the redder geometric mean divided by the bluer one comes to 0.97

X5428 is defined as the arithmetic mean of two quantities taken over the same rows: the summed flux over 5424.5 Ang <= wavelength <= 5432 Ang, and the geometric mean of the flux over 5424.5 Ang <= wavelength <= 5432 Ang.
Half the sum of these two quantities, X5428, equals 52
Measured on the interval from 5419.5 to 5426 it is 45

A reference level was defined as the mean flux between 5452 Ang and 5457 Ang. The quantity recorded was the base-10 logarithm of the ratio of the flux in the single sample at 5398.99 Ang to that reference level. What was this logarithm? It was -0.013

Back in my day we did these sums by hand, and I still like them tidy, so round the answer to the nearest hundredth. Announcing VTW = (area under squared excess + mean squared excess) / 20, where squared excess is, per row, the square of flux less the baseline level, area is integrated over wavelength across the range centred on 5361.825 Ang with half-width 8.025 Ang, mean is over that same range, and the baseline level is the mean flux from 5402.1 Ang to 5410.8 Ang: 2.31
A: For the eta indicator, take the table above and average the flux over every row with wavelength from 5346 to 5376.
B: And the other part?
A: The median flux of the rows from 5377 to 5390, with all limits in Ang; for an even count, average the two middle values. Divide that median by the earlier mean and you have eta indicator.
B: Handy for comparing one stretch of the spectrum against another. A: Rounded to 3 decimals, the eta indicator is 0.986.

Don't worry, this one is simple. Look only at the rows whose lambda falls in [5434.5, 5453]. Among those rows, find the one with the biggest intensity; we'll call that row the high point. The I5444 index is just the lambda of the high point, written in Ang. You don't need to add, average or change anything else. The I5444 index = 5440.17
